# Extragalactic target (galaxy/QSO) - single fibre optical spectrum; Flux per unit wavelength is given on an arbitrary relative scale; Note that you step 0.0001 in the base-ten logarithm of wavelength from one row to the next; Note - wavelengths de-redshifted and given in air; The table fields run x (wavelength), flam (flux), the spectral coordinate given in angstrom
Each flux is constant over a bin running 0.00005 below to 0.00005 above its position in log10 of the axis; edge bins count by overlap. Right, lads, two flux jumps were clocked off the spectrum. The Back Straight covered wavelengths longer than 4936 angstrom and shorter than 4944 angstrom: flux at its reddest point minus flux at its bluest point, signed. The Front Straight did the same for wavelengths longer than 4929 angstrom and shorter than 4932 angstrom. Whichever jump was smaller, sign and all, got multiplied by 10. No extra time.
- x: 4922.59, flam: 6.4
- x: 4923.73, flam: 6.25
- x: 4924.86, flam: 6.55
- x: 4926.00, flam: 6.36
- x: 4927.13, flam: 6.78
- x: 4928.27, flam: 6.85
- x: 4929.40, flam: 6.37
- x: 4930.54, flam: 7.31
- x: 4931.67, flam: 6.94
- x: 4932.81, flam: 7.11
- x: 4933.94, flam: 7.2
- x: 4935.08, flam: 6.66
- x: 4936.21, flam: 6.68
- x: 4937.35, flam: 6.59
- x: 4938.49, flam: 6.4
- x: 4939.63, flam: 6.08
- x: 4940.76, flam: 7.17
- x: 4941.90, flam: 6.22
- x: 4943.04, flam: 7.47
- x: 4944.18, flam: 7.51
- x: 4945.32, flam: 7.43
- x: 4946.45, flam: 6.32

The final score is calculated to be 6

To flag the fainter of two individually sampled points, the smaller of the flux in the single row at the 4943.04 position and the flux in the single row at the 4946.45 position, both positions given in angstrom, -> 6.32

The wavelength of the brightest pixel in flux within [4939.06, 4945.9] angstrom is 4944.18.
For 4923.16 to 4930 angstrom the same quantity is 4928.27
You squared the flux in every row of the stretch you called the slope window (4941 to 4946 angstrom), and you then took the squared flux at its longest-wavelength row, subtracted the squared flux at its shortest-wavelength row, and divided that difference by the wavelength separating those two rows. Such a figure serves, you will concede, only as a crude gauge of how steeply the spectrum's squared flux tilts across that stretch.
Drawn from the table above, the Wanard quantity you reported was 4.8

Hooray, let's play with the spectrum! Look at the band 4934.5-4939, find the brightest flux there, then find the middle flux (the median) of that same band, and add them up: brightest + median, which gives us 13.3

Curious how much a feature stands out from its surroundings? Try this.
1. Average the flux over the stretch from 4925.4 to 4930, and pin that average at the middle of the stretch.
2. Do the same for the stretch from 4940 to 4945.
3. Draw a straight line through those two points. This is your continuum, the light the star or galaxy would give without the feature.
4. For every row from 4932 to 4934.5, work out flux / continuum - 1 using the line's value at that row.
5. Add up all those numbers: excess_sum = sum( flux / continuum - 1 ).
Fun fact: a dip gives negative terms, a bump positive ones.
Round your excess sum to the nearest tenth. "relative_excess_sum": 0.1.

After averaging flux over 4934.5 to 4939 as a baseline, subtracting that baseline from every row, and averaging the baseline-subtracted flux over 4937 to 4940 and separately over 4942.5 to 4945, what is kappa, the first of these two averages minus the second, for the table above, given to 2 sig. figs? -1.1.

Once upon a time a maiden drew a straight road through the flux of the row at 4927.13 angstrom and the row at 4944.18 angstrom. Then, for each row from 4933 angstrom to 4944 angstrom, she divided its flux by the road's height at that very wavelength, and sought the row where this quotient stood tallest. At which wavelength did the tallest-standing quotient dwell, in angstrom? 4933.94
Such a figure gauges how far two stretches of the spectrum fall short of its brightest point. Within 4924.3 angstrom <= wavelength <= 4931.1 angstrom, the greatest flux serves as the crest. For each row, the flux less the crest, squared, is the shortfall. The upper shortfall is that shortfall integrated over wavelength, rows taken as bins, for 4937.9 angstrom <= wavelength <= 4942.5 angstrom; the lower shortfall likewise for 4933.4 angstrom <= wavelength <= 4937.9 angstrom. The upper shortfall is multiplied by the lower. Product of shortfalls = 6.2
